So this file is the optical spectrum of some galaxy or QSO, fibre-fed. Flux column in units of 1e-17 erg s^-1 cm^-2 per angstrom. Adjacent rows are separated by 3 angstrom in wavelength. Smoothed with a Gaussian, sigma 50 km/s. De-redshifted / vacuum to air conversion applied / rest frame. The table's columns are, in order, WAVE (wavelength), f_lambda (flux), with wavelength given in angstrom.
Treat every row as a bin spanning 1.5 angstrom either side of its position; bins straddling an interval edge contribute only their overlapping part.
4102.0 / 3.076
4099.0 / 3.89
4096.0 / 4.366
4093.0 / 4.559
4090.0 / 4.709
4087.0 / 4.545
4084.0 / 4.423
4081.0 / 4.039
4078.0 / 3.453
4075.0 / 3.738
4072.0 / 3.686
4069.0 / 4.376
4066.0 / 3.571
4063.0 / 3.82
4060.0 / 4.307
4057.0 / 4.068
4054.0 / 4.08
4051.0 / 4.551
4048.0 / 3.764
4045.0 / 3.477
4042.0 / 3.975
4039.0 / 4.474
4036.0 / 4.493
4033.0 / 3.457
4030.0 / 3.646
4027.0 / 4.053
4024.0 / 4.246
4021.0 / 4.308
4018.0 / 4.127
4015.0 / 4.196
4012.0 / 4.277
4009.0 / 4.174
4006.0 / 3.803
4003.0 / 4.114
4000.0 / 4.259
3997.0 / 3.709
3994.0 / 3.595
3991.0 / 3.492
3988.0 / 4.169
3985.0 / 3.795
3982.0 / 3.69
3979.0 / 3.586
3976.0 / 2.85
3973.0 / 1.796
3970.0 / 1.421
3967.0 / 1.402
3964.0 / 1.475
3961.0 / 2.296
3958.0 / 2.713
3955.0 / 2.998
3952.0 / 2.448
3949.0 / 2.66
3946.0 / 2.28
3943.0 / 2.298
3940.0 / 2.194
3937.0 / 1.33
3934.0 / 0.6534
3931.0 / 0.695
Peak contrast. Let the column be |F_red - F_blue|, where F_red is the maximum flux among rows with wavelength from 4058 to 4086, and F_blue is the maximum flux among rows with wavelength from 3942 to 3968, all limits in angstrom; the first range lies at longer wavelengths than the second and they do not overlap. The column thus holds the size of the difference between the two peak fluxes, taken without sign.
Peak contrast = 1.4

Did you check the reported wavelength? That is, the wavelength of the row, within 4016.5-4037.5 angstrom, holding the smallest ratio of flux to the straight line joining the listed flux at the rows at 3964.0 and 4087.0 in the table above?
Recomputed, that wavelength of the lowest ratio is 4033.0 angstrom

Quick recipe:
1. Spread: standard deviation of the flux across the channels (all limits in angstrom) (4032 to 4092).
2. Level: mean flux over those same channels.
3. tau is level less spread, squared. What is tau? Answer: 13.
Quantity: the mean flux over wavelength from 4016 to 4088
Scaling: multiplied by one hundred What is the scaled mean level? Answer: 403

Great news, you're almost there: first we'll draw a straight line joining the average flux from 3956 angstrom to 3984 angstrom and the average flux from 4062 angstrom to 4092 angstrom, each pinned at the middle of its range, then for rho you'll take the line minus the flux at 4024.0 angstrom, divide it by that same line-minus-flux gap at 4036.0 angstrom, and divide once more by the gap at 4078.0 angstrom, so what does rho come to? 2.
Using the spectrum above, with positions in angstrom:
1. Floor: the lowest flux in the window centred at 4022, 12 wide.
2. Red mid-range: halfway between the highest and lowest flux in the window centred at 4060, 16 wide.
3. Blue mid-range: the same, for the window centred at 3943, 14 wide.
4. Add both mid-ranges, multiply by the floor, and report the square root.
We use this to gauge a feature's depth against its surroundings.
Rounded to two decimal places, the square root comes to 4.90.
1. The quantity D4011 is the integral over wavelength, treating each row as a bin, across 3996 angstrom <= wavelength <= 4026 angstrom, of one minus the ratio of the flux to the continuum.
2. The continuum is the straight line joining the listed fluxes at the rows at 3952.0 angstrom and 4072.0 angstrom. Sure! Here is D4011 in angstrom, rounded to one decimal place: -10.5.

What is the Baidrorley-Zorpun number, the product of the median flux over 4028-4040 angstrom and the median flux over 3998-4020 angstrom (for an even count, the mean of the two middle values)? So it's 16.9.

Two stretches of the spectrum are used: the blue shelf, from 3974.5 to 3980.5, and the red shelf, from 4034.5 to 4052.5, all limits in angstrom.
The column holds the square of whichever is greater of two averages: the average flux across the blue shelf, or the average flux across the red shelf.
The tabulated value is 16.99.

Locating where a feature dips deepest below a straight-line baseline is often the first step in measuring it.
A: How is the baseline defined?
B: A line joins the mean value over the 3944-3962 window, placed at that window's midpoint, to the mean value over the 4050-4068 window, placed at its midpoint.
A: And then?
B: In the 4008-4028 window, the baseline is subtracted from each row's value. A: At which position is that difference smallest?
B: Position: 4027.0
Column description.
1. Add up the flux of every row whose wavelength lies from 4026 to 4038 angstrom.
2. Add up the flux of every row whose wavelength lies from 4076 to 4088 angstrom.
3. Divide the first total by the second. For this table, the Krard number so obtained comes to 1.0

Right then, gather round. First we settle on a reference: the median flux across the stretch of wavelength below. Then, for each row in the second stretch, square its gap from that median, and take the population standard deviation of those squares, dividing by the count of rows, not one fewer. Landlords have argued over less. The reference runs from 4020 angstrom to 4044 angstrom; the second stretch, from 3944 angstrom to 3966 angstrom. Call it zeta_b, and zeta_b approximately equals 1.76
